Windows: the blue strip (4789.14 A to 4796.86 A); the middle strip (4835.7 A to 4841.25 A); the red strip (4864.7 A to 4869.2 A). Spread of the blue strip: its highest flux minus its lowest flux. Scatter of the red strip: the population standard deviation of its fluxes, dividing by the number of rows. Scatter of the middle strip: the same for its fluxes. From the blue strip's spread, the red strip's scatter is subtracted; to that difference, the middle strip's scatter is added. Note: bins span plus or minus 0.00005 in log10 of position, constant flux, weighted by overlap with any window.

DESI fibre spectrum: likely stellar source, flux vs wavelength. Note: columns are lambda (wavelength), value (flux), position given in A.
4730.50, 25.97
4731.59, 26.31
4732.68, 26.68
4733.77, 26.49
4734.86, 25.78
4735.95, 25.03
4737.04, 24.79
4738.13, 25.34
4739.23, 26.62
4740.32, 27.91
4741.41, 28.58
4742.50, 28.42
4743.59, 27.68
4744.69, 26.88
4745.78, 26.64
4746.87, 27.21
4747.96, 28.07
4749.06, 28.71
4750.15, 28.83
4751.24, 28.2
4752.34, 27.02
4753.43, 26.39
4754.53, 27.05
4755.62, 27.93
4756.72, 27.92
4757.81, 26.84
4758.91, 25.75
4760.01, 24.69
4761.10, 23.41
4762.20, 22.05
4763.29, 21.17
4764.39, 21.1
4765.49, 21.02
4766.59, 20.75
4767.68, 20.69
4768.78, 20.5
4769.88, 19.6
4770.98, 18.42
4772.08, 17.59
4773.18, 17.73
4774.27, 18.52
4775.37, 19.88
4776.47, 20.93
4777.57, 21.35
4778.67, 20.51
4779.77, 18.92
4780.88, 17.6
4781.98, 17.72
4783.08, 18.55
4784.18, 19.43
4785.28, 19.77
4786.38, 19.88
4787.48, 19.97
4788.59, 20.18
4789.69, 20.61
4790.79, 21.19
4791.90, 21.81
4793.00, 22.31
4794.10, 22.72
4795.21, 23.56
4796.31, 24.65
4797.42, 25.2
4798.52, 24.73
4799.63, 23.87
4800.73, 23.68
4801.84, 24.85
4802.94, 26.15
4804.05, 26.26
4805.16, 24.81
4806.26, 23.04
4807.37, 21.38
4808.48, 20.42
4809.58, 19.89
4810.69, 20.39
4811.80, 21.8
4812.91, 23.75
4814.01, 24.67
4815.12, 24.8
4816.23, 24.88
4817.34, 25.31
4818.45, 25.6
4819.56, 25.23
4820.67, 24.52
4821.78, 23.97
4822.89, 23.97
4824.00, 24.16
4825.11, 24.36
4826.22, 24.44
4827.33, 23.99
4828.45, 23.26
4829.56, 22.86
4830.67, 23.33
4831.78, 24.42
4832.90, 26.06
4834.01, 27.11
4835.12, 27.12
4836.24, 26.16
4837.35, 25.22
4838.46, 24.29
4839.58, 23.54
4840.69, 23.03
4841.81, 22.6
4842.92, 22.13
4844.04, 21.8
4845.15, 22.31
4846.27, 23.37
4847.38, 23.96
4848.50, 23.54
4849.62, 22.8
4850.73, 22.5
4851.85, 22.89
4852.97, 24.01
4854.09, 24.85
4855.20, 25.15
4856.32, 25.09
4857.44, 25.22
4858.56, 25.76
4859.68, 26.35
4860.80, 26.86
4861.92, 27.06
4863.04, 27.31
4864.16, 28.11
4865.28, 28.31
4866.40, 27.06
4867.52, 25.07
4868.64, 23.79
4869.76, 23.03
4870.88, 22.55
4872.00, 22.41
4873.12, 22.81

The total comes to 3.4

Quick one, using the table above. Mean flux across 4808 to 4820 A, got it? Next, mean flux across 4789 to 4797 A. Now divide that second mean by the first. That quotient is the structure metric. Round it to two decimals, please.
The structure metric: 0.96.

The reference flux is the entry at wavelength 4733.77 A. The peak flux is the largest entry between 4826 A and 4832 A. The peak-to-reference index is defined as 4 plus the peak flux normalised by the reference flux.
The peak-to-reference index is 4.92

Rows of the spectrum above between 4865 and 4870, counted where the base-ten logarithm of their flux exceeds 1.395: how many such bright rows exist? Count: 3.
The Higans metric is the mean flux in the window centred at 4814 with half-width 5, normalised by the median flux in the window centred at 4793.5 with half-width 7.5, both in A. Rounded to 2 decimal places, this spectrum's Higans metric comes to 1.04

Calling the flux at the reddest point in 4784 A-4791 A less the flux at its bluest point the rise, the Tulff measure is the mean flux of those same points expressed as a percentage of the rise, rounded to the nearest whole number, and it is 1145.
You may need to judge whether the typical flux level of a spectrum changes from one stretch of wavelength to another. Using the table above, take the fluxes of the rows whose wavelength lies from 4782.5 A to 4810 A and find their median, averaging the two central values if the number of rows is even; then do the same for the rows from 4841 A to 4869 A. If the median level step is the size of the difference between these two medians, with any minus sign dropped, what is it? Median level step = 2.5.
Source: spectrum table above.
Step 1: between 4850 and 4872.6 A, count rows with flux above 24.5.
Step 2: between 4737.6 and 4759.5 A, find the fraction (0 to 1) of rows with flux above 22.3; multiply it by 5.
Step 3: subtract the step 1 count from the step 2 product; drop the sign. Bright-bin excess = 8.0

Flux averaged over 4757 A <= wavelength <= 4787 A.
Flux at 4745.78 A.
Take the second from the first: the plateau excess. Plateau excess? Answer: -6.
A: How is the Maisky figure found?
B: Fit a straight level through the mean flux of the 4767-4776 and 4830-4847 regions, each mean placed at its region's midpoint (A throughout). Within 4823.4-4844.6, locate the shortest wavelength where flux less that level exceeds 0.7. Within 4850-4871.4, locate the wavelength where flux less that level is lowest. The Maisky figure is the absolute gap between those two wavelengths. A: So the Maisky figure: 46.9 A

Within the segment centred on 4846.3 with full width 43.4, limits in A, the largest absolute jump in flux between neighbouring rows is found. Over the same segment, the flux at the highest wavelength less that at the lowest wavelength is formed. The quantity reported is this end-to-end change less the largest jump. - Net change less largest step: -1.3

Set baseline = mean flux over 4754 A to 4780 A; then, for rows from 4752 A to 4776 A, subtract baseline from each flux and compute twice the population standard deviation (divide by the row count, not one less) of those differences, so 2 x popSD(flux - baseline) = 6.9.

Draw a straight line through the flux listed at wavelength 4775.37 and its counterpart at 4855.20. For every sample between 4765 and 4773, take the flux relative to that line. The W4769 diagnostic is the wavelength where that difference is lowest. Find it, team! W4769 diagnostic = 4772.08 A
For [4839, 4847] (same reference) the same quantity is 4844.04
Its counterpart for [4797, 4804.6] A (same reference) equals 4800.73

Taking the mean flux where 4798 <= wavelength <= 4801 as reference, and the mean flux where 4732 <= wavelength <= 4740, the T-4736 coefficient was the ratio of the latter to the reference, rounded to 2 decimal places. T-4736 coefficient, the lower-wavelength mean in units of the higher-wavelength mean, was 1.07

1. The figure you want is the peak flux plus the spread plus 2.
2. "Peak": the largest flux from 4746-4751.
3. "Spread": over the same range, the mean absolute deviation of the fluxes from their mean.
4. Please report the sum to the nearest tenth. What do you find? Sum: 31.4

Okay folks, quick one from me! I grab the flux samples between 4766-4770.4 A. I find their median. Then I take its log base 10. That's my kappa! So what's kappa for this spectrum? 1.31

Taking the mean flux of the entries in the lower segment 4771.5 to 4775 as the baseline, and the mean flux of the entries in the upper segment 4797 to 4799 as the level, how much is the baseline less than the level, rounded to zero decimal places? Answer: 7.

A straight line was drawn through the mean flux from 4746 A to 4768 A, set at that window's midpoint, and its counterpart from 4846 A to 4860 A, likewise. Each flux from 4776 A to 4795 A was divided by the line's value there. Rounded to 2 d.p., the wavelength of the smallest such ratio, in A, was 4780.88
